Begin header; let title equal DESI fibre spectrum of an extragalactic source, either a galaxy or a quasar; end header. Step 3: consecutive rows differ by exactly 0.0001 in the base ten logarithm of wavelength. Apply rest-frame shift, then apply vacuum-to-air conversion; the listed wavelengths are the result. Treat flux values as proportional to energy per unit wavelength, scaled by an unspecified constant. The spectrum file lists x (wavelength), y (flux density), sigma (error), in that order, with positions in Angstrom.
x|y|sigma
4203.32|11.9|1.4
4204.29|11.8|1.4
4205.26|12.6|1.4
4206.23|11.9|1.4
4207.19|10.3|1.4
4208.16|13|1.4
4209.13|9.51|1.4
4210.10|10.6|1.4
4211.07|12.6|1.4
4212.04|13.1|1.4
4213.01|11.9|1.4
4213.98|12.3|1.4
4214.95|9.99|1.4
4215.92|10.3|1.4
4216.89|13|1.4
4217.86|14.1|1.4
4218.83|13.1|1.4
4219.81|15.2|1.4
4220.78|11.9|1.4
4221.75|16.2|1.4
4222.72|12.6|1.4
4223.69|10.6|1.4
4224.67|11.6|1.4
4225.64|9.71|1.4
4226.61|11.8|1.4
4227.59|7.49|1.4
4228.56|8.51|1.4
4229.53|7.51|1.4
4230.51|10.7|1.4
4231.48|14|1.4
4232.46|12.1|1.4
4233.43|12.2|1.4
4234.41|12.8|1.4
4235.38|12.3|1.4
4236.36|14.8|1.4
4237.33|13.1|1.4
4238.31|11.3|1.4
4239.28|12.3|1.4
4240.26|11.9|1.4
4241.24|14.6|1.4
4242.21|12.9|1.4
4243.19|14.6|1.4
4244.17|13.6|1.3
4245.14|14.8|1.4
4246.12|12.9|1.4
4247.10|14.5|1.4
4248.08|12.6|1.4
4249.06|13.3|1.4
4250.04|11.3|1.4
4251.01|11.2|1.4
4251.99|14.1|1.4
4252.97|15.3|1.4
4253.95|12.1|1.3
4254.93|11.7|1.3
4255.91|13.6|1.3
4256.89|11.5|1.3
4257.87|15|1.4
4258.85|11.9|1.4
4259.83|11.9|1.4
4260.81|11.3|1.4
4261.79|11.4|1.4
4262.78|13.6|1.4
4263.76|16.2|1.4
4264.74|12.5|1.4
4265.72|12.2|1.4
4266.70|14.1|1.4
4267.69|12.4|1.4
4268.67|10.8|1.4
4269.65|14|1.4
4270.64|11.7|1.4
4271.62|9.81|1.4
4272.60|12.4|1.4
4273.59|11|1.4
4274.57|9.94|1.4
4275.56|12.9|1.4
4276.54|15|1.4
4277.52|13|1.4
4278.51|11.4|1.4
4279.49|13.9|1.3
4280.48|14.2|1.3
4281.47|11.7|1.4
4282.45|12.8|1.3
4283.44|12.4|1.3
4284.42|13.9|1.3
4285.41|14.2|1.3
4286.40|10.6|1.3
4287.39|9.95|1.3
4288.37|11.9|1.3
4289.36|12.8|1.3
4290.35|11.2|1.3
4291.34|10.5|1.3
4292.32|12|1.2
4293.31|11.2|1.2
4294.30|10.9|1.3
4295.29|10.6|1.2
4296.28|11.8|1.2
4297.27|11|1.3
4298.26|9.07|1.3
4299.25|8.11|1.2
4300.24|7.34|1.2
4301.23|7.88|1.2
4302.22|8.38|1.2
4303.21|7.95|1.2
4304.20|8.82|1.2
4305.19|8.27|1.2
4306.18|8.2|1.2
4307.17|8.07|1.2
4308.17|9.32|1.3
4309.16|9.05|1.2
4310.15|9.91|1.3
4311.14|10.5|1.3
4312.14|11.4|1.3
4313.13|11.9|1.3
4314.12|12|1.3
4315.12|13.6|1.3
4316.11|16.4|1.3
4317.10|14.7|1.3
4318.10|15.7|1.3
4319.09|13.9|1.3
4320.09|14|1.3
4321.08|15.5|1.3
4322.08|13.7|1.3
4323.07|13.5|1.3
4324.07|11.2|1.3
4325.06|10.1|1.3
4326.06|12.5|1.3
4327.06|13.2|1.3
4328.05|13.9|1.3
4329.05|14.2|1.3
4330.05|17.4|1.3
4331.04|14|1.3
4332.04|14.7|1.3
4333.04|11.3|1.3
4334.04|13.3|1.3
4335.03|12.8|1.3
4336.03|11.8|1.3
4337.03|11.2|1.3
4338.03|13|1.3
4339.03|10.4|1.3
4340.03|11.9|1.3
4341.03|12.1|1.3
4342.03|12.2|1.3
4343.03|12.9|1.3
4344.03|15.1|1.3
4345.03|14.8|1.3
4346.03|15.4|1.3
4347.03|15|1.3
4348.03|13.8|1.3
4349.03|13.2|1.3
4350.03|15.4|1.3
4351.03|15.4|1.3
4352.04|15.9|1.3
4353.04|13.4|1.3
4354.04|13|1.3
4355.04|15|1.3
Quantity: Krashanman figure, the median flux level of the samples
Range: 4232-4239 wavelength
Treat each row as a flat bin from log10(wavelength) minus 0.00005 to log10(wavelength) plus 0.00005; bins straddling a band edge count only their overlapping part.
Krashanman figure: 12.3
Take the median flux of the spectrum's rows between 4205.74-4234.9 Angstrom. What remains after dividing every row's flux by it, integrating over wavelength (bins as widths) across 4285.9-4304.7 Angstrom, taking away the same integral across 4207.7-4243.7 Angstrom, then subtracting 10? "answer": -31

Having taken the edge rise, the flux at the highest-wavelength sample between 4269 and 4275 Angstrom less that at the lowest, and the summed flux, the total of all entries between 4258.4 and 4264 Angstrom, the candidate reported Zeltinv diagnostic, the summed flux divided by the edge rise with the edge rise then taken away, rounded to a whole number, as -15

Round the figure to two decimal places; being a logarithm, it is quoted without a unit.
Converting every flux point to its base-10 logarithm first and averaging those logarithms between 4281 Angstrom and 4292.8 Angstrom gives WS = 1.08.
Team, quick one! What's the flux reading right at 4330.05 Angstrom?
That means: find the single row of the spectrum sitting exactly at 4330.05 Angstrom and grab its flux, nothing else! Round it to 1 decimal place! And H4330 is 17.4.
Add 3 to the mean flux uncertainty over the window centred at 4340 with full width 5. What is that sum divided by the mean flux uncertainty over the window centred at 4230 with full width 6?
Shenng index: 3.07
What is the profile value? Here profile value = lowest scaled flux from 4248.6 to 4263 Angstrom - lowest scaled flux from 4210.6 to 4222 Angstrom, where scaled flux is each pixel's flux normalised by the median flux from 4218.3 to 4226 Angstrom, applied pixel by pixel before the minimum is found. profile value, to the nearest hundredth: 0.10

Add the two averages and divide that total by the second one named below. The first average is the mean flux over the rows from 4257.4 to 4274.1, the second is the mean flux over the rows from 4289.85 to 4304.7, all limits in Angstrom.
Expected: 2.28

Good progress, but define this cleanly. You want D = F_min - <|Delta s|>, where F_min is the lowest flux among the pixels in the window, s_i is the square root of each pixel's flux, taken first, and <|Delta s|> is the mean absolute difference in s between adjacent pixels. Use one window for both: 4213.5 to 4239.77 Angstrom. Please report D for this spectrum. 7.2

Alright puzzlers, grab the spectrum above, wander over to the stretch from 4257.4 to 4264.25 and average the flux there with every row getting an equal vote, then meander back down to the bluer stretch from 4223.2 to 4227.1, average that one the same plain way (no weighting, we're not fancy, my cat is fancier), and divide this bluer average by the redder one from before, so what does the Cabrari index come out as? 0.84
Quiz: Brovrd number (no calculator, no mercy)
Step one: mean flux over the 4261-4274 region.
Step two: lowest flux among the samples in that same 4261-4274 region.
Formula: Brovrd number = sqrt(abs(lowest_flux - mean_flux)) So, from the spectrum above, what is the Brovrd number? 1.6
